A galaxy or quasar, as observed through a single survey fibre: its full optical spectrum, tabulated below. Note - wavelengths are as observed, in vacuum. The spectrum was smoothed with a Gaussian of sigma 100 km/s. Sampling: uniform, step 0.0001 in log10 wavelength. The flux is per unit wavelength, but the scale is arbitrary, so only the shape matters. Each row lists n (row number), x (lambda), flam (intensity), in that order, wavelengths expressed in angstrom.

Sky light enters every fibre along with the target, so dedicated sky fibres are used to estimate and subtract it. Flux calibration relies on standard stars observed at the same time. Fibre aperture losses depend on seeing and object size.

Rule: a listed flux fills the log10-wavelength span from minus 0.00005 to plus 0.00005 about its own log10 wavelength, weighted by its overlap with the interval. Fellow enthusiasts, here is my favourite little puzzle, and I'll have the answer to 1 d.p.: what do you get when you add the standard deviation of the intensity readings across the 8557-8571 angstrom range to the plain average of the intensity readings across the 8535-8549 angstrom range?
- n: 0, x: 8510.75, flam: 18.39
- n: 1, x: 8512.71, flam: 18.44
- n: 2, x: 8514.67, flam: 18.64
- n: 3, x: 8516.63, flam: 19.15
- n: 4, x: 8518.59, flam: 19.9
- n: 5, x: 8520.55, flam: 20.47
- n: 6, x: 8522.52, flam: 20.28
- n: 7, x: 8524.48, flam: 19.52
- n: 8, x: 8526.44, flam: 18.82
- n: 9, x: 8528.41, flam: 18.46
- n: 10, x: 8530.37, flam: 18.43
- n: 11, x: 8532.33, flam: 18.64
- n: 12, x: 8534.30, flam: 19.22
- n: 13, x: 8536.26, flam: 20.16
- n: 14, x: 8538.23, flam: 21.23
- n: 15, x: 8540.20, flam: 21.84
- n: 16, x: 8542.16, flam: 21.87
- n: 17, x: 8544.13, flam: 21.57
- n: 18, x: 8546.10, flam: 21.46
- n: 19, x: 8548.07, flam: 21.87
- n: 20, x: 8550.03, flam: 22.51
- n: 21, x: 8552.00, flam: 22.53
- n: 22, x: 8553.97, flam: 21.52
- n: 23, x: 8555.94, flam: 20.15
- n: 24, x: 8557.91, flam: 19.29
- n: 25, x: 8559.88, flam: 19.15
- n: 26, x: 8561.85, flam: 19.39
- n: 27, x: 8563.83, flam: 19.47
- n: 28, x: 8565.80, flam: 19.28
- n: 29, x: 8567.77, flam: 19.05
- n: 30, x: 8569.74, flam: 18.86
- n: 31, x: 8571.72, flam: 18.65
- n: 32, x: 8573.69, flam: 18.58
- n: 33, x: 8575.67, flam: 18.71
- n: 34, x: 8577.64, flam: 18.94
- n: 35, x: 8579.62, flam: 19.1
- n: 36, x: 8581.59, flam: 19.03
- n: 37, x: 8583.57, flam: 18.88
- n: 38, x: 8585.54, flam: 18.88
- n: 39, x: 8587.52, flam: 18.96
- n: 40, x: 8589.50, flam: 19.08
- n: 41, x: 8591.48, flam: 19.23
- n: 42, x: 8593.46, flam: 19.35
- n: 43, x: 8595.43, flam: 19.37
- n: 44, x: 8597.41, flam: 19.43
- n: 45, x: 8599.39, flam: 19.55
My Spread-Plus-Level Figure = 21.6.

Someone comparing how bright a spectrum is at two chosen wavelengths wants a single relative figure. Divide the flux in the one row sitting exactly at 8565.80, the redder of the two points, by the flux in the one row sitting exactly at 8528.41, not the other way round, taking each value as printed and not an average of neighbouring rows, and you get 1.04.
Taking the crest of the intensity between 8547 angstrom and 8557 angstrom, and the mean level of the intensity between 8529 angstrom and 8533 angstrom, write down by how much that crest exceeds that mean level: 4.0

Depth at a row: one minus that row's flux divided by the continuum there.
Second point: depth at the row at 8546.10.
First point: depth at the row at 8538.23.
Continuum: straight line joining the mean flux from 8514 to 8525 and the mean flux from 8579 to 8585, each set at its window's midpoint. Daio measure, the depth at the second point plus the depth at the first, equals -0.20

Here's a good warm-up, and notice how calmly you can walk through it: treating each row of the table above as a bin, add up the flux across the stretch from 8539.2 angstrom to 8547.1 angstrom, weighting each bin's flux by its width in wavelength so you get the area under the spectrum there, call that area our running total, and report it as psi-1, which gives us 171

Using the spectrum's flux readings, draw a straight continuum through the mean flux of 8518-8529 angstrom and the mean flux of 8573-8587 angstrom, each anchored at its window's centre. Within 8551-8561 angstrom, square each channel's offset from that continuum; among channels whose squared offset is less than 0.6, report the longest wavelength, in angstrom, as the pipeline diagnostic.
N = 8559.88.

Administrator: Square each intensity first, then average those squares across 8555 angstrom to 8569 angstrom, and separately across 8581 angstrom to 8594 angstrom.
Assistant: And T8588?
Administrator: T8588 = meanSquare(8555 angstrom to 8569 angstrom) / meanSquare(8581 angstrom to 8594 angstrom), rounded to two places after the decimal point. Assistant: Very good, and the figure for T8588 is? 1.04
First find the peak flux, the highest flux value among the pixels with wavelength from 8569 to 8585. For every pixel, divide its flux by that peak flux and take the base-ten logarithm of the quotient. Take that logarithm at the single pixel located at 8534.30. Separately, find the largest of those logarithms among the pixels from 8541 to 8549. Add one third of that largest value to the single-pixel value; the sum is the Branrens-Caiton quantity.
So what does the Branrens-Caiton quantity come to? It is 0.02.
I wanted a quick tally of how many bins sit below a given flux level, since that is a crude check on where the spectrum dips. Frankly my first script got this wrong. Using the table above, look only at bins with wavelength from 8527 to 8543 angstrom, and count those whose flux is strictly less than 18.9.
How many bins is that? 3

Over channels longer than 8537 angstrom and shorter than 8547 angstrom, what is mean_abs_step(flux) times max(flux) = 5.7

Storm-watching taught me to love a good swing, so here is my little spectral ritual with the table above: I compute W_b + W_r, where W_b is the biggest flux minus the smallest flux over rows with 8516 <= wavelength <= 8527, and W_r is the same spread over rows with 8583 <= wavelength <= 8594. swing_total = 2.1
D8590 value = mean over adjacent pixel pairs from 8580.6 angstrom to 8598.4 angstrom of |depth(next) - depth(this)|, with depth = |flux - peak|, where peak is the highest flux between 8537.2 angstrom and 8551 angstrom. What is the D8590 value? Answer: 0.1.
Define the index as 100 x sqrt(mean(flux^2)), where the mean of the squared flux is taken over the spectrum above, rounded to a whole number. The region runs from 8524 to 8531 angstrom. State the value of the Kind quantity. 1881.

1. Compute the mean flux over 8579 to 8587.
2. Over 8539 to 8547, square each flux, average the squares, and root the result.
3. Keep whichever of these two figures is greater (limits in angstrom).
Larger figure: 21.7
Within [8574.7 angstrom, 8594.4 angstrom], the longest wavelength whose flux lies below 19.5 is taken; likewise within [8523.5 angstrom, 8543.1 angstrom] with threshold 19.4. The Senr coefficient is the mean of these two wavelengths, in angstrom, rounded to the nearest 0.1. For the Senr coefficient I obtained 8563.9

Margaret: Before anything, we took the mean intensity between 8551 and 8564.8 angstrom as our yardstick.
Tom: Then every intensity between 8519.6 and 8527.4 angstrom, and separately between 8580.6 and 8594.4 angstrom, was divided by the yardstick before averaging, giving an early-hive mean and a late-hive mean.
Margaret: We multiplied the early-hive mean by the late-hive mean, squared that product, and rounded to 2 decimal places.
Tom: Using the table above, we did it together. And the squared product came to 0.85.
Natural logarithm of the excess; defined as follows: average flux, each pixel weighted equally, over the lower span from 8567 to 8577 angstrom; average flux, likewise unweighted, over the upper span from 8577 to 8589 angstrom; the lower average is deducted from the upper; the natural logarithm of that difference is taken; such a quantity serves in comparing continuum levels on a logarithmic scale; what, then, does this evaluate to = -1.6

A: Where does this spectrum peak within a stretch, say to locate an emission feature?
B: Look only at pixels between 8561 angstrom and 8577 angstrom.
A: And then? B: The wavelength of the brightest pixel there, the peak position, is 8563.83 angstrom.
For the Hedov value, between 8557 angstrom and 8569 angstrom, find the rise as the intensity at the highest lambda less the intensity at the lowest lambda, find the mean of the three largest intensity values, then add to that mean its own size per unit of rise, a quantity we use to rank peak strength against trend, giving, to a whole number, -61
